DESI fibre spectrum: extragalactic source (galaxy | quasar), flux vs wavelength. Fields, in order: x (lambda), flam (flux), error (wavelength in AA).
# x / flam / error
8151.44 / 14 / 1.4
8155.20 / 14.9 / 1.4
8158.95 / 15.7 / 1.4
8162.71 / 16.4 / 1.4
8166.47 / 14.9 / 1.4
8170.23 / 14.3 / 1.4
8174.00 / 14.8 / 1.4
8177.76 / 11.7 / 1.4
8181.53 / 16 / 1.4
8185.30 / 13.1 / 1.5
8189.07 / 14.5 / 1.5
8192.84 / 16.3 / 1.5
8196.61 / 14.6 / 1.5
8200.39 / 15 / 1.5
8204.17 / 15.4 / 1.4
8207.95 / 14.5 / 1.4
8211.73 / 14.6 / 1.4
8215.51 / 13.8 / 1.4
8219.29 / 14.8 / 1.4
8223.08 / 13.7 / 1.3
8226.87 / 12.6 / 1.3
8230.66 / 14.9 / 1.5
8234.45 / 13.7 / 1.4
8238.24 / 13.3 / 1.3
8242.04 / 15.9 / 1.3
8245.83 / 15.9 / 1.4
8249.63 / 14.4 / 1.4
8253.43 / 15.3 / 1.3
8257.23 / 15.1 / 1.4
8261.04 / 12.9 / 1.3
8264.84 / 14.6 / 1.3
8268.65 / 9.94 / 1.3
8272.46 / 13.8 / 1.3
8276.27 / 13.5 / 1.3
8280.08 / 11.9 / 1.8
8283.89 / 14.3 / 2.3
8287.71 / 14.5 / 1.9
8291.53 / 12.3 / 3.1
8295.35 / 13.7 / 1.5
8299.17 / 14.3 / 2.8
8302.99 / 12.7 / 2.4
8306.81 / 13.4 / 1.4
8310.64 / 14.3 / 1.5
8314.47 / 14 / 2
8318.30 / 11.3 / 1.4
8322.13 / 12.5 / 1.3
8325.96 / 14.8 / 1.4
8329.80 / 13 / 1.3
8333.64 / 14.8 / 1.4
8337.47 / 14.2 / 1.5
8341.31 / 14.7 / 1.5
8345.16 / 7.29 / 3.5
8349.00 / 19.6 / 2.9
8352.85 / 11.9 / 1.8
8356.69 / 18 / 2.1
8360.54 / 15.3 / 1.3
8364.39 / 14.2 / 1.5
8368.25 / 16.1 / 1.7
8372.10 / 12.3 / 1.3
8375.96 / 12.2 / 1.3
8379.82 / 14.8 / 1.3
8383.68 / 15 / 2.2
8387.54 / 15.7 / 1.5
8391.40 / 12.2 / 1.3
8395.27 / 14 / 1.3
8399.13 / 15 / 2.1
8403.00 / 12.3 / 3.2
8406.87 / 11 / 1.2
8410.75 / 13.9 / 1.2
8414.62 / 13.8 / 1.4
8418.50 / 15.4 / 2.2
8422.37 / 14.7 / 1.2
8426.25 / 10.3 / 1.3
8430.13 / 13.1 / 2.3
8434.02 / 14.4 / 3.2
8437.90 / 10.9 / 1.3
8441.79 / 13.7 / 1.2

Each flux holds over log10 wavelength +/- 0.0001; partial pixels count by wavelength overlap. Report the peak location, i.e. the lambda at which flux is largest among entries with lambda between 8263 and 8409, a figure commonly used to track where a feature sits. 8349.00 AA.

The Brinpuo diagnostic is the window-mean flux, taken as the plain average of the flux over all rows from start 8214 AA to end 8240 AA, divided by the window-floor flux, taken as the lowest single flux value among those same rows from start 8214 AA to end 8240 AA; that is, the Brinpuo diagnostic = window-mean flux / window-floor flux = 1.10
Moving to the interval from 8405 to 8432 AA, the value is 1.28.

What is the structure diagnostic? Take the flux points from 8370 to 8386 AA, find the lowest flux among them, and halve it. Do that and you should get 6.1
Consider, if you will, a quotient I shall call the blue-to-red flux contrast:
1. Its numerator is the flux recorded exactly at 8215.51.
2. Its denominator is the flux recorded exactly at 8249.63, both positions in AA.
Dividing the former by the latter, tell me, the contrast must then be 0.96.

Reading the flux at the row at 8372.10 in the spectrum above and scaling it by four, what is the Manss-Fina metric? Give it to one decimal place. 49.2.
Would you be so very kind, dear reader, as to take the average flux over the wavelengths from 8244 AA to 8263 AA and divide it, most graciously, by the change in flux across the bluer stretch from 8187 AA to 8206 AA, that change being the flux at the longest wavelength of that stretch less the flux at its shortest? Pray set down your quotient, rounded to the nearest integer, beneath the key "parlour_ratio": 16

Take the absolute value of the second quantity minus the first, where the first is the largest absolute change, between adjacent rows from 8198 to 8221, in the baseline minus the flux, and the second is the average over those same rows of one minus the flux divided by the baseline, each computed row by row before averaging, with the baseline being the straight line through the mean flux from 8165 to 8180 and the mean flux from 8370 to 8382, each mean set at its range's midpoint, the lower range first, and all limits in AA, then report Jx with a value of 1.1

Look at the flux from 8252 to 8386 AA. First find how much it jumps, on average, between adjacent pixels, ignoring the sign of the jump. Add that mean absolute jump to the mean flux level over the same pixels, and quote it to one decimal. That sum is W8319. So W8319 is 16.2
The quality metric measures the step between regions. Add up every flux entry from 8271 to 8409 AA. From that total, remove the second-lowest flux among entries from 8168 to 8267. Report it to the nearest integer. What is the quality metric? 482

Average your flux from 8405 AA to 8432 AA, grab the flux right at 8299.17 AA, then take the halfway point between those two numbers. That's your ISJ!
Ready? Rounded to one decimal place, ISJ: 13.7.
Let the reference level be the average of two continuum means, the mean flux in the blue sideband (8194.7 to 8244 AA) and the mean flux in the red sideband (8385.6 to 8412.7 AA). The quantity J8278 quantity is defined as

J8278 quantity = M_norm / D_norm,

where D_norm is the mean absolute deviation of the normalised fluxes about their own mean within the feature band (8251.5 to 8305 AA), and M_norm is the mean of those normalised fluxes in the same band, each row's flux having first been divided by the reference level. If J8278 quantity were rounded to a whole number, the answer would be 12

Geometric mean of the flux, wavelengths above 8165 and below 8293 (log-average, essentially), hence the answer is 14.1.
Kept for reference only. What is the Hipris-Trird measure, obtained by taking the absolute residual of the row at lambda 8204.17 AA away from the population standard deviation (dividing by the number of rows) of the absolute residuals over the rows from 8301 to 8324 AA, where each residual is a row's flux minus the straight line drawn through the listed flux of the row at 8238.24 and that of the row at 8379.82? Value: -1.5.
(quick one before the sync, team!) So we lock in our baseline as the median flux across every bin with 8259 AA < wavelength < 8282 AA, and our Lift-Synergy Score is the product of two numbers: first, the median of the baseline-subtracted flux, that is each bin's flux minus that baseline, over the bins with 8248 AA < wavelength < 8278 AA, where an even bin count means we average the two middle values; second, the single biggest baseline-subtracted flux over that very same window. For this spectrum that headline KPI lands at 1.9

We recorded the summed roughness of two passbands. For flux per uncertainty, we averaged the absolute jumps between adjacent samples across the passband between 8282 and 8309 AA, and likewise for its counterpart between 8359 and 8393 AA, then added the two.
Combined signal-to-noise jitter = 4.83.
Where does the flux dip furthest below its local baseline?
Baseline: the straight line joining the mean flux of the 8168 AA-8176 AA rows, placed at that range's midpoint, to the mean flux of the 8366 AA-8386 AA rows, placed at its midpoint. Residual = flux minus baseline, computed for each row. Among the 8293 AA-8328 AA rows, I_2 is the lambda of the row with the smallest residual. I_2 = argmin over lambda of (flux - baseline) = 8318.30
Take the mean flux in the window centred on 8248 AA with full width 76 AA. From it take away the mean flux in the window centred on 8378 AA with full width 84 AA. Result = -0.1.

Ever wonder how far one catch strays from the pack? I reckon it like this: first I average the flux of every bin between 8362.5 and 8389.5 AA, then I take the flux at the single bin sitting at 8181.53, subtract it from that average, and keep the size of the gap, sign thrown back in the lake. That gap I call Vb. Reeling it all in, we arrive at 1.67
